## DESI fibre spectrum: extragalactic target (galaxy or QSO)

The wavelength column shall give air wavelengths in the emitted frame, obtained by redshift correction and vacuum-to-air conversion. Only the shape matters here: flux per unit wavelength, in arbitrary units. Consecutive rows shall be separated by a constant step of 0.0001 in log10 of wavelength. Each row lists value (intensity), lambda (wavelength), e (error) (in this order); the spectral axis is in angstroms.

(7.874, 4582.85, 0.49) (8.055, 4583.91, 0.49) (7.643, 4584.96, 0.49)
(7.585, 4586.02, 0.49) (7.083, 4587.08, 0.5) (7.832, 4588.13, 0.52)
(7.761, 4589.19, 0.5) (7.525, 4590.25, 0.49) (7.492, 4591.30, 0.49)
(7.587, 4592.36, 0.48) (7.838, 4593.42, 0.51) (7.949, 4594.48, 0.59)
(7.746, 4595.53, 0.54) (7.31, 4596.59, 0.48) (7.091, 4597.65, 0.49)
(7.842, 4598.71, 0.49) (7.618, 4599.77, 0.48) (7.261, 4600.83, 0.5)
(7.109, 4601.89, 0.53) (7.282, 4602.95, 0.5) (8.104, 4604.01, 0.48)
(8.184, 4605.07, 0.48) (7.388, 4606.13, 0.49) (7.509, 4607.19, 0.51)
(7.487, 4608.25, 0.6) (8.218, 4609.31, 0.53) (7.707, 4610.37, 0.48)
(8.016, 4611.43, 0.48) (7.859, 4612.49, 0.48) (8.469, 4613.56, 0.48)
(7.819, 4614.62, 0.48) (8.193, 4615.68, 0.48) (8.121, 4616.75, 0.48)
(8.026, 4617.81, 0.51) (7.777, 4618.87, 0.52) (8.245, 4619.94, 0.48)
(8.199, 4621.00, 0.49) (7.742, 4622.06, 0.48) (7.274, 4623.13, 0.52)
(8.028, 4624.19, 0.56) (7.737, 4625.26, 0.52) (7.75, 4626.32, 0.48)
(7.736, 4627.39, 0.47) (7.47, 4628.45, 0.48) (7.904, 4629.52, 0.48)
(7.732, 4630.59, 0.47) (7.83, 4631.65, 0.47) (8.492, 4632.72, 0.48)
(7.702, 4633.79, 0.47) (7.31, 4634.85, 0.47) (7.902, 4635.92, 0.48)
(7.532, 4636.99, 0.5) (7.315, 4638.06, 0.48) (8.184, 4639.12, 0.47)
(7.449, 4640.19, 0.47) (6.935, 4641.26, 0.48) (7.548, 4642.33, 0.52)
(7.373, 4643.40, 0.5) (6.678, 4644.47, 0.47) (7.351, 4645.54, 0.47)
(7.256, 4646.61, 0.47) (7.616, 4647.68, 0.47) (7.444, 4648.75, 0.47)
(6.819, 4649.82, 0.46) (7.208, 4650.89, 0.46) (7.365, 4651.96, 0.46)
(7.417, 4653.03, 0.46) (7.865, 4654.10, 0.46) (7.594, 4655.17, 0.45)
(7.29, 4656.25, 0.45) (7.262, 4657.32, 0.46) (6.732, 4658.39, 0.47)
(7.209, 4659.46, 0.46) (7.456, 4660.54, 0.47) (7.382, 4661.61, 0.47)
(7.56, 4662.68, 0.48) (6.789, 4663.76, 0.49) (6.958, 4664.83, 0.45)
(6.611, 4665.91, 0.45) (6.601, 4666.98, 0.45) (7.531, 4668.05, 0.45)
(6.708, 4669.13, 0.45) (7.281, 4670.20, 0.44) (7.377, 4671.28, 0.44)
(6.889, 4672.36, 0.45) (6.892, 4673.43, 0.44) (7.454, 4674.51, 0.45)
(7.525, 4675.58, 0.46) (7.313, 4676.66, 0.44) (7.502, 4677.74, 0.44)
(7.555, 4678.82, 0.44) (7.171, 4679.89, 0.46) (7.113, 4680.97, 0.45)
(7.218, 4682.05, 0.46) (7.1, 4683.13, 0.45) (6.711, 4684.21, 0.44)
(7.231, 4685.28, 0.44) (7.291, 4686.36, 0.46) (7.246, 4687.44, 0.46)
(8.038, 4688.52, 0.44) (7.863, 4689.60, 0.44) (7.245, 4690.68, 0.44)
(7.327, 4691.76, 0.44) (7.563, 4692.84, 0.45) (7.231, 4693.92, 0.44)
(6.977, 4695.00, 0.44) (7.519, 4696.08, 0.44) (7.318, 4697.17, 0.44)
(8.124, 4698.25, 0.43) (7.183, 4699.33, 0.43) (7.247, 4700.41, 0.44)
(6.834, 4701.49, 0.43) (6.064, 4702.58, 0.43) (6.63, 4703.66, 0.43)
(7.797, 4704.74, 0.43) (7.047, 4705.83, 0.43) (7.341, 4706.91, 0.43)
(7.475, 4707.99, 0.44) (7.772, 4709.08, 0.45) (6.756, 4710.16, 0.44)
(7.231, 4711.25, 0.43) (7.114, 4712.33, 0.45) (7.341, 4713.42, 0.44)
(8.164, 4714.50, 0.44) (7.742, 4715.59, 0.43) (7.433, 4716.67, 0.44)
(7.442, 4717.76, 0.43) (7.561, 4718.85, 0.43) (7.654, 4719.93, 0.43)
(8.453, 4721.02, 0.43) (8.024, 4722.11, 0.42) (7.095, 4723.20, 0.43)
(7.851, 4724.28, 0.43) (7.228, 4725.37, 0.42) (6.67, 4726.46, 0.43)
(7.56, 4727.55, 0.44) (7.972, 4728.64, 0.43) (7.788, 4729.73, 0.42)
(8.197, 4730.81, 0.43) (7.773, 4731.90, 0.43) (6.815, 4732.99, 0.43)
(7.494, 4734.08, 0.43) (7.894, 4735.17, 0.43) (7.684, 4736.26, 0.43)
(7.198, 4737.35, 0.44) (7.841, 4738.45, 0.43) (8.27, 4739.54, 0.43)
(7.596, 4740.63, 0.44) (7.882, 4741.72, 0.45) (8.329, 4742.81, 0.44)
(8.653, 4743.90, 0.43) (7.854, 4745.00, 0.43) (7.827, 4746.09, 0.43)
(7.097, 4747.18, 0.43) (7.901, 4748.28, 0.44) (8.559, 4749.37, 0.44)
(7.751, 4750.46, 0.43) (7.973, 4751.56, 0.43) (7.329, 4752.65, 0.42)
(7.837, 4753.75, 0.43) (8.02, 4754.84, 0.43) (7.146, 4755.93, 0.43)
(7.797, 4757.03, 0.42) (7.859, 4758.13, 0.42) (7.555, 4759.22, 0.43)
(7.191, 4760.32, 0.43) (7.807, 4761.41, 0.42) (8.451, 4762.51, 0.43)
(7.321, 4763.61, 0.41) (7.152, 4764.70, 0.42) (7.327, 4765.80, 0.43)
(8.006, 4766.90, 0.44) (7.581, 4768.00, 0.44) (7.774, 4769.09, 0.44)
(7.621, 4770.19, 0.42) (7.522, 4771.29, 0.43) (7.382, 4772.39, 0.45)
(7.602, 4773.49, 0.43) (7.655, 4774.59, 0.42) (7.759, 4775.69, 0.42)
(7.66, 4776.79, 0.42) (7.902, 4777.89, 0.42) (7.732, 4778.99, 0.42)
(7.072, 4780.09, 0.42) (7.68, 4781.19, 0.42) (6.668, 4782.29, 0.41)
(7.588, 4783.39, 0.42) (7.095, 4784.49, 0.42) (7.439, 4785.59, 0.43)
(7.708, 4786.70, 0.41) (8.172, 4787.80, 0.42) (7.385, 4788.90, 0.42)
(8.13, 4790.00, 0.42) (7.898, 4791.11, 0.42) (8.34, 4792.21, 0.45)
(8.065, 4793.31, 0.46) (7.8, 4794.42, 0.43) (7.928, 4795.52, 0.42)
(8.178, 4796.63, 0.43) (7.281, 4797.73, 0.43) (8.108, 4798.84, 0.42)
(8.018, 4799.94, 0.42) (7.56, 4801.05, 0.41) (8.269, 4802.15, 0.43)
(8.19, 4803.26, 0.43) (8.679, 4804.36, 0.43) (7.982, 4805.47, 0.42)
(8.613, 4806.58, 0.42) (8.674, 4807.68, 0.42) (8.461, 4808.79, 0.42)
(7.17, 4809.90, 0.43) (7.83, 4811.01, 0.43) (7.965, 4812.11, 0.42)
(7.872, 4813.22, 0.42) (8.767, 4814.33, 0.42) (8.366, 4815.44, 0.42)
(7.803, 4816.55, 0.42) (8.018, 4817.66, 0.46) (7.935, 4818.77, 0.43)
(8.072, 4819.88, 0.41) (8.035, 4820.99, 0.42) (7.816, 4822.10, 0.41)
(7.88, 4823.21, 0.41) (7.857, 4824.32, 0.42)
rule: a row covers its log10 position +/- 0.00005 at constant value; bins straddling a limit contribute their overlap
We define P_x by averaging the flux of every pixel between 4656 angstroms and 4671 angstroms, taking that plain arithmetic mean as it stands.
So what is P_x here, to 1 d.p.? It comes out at 7.1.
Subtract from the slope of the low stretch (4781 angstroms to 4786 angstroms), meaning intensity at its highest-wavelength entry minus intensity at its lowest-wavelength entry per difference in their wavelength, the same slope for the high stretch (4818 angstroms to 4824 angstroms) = -0.04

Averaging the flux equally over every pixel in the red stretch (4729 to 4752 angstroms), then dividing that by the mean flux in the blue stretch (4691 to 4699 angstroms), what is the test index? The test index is 1.05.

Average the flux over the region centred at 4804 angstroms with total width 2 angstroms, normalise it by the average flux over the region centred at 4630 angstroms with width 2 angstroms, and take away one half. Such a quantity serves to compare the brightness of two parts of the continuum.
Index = 0.58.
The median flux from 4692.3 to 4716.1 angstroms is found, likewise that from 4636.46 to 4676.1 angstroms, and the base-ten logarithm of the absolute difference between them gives -1.2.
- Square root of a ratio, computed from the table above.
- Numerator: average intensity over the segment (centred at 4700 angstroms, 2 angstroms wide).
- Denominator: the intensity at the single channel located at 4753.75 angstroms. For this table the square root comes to 0.96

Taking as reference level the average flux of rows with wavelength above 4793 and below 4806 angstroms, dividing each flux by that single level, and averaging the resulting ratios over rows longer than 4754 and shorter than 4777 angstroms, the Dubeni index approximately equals 0.95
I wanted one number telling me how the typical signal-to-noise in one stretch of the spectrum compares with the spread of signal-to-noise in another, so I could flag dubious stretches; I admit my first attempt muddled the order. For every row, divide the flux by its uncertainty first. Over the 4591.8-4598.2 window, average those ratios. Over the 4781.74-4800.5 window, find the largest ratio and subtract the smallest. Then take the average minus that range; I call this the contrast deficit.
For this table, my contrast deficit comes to 11.6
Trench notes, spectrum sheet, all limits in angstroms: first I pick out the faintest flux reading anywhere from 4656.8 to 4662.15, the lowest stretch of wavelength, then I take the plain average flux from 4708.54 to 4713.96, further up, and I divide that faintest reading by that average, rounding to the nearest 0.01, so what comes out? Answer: 0.93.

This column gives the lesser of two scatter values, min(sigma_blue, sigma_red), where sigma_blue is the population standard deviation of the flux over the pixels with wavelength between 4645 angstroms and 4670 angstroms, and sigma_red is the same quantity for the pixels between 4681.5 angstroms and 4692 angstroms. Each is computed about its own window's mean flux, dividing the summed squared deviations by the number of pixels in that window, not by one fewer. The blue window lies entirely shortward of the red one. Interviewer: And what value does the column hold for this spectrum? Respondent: 0.35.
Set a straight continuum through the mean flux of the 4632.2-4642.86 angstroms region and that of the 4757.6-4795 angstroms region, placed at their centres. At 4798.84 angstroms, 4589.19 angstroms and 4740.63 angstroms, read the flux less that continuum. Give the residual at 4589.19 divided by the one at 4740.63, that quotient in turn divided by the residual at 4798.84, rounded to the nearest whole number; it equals -6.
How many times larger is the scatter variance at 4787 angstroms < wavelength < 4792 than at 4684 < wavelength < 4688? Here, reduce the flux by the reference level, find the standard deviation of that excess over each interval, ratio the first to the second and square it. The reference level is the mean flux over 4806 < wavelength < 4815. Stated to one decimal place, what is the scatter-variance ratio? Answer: 1.7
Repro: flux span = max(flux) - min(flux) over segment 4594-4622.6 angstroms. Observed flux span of 1.38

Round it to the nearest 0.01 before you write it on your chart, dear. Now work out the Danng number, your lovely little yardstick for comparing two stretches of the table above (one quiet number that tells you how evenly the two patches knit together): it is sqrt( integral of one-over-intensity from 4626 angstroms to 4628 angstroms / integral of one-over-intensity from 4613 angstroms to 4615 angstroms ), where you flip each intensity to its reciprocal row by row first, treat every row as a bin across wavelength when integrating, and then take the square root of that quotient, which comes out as 1.03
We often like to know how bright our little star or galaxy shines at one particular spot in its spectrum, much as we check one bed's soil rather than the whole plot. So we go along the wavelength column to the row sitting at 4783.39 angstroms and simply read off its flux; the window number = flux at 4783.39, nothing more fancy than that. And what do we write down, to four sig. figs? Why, 7.588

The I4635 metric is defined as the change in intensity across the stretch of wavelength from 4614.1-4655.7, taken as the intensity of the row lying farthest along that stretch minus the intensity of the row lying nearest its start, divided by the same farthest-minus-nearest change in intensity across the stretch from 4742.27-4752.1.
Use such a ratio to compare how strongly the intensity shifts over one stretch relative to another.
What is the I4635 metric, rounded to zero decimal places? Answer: 1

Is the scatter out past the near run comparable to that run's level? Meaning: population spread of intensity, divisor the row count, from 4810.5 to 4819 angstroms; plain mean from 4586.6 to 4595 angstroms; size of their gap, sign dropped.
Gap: 7.3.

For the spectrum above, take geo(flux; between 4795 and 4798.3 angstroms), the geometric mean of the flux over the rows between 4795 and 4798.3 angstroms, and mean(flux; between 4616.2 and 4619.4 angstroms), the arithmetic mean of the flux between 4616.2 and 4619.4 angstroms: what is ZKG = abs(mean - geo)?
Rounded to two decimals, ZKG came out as 0.19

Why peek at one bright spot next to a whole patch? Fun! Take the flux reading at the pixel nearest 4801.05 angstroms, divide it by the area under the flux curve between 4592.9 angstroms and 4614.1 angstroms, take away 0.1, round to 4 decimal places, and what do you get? -0.0537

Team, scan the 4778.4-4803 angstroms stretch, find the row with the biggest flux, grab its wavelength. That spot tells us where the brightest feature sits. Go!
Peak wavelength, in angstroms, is 4792.21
